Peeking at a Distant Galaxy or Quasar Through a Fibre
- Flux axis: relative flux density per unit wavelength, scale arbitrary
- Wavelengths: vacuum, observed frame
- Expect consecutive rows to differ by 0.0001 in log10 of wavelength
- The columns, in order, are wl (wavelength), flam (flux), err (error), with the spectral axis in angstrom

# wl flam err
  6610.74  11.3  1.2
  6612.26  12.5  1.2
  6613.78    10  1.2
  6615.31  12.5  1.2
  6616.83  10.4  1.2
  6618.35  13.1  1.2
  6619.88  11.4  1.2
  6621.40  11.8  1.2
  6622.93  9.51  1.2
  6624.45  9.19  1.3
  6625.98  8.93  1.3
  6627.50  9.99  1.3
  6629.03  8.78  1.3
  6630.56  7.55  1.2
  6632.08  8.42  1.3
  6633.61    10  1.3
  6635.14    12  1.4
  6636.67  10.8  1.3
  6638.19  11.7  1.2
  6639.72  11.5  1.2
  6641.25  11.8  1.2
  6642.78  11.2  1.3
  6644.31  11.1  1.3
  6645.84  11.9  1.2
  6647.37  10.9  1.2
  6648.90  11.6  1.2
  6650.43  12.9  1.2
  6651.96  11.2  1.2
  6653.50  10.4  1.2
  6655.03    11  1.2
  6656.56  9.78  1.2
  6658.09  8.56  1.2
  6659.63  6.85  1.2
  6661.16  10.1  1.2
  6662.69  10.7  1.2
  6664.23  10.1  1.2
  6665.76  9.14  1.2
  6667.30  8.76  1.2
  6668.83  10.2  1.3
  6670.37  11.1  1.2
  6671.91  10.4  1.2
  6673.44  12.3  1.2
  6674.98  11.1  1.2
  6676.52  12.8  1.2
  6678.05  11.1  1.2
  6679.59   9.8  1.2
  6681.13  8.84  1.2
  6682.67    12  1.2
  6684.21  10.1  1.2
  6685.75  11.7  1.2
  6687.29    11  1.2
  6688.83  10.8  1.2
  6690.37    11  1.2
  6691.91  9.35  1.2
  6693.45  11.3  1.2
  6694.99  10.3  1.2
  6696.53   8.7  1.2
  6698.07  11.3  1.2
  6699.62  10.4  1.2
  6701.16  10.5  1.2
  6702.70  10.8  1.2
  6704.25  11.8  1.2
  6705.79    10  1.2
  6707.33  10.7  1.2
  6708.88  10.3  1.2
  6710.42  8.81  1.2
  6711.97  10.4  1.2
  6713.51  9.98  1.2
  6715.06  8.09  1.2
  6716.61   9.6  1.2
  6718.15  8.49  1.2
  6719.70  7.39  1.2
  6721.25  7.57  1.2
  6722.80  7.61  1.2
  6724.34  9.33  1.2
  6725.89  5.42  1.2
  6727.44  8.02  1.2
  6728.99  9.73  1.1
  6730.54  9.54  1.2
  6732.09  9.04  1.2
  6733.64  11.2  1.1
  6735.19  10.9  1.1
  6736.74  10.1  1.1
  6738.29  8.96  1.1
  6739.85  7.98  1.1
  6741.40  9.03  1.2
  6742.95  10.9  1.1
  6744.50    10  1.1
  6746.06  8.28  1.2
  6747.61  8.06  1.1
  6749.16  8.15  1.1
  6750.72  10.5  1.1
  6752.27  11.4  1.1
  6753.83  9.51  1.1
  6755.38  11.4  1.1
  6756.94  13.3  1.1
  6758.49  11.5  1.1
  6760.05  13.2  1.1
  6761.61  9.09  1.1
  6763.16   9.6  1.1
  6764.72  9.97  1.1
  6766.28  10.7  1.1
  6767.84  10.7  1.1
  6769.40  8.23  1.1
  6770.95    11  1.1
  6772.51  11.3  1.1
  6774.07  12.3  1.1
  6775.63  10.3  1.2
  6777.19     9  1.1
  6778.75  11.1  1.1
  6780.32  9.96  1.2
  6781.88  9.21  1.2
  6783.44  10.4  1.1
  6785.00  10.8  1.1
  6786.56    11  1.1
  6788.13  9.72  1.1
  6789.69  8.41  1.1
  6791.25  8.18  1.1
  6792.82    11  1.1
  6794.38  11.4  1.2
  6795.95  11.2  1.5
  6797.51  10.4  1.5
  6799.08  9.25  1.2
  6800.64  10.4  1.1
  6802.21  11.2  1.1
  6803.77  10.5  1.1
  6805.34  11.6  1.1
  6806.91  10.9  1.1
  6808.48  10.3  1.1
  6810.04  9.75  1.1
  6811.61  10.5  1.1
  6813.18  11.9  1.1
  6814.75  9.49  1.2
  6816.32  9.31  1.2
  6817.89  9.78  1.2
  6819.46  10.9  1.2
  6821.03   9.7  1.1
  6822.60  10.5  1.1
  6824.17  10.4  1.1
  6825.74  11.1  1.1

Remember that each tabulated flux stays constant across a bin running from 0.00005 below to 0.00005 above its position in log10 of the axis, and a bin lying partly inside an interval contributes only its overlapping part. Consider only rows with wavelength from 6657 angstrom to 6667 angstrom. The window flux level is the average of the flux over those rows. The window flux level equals 9.2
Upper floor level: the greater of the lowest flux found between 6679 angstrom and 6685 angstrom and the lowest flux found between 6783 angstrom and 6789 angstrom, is 9.7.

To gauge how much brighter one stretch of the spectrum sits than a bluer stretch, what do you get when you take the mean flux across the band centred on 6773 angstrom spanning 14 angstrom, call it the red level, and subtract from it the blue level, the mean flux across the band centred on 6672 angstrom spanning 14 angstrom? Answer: -0.3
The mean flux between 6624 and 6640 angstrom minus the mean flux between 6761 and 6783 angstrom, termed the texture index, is -0.3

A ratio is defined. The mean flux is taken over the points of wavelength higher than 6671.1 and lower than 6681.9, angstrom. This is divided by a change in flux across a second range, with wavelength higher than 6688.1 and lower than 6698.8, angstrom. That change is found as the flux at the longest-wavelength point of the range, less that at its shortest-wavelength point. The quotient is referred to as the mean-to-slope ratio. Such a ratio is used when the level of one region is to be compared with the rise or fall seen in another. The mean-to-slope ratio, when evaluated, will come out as 22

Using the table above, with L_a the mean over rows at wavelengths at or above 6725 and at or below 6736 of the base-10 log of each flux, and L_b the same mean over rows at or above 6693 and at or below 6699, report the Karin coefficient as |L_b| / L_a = 1.07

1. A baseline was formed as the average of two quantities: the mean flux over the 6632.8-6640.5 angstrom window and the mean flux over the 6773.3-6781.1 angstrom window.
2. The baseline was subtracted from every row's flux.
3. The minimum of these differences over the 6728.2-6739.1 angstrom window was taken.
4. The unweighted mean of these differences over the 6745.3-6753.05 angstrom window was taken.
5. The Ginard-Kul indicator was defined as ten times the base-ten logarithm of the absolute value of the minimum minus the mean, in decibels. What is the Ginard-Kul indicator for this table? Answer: -5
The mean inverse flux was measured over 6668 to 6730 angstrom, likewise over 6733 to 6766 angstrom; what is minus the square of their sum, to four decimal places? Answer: -0.0414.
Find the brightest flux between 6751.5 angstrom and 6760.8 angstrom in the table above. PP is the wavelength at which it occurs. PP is 6756.94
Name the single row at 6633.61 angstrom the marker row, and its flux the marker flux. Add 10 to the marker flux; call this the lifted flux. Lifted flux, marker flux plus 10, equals 20.0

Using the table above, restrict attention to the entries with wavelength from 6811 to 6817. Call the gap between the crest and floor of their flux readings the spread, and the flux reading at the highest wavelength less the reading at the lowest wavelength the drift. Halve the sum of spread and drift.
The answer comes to 0.70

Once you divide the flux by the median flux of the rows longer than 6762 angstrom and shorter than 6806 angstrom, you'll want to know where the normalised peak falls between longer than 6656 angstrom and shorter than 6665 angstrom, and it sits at 6662.69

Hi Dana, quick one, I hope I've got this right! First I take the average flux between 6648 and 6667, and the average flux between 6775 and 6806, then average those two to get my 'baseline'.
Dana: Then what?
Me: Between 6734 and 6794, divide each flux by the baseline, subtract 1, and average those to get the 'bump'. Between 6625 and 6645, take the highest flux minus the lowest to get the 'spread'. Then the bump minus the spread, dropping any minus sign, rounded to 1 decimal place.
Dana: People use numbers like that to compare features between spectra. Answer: 4.5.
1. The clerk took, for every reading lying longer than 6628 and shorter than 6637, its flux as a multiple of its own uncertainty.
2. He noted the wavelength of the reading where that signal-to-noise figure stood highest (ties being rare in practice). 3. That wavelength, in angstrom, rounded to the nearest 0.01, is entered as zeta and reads 6635.14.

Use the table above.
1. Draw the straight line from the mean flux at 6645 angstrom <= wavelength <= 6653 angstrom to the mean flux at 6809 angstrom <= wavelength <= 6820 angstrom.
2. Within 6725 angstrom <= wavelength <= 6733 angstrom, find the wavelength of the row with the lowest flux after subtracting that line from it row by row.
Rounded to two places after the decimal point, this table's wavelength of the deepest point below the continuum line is 6725.89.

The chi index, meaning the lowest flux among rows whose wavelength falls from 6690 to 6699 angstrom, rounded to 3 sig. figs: 8.70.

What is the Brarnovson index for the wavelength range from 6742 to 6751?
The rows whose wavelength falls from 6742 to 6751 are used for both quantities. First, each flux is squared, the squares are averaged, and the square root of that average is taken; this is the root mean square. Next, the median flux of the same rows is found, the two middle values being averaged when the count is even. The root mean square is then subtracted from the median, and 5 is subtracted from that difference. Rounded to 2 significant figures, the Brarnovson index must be -5.2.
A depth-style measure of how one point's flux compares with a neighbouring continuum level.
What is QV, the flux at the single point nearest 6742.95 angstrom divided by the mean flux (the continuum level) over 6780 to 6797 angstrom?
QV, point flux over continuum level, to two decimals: 1.08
